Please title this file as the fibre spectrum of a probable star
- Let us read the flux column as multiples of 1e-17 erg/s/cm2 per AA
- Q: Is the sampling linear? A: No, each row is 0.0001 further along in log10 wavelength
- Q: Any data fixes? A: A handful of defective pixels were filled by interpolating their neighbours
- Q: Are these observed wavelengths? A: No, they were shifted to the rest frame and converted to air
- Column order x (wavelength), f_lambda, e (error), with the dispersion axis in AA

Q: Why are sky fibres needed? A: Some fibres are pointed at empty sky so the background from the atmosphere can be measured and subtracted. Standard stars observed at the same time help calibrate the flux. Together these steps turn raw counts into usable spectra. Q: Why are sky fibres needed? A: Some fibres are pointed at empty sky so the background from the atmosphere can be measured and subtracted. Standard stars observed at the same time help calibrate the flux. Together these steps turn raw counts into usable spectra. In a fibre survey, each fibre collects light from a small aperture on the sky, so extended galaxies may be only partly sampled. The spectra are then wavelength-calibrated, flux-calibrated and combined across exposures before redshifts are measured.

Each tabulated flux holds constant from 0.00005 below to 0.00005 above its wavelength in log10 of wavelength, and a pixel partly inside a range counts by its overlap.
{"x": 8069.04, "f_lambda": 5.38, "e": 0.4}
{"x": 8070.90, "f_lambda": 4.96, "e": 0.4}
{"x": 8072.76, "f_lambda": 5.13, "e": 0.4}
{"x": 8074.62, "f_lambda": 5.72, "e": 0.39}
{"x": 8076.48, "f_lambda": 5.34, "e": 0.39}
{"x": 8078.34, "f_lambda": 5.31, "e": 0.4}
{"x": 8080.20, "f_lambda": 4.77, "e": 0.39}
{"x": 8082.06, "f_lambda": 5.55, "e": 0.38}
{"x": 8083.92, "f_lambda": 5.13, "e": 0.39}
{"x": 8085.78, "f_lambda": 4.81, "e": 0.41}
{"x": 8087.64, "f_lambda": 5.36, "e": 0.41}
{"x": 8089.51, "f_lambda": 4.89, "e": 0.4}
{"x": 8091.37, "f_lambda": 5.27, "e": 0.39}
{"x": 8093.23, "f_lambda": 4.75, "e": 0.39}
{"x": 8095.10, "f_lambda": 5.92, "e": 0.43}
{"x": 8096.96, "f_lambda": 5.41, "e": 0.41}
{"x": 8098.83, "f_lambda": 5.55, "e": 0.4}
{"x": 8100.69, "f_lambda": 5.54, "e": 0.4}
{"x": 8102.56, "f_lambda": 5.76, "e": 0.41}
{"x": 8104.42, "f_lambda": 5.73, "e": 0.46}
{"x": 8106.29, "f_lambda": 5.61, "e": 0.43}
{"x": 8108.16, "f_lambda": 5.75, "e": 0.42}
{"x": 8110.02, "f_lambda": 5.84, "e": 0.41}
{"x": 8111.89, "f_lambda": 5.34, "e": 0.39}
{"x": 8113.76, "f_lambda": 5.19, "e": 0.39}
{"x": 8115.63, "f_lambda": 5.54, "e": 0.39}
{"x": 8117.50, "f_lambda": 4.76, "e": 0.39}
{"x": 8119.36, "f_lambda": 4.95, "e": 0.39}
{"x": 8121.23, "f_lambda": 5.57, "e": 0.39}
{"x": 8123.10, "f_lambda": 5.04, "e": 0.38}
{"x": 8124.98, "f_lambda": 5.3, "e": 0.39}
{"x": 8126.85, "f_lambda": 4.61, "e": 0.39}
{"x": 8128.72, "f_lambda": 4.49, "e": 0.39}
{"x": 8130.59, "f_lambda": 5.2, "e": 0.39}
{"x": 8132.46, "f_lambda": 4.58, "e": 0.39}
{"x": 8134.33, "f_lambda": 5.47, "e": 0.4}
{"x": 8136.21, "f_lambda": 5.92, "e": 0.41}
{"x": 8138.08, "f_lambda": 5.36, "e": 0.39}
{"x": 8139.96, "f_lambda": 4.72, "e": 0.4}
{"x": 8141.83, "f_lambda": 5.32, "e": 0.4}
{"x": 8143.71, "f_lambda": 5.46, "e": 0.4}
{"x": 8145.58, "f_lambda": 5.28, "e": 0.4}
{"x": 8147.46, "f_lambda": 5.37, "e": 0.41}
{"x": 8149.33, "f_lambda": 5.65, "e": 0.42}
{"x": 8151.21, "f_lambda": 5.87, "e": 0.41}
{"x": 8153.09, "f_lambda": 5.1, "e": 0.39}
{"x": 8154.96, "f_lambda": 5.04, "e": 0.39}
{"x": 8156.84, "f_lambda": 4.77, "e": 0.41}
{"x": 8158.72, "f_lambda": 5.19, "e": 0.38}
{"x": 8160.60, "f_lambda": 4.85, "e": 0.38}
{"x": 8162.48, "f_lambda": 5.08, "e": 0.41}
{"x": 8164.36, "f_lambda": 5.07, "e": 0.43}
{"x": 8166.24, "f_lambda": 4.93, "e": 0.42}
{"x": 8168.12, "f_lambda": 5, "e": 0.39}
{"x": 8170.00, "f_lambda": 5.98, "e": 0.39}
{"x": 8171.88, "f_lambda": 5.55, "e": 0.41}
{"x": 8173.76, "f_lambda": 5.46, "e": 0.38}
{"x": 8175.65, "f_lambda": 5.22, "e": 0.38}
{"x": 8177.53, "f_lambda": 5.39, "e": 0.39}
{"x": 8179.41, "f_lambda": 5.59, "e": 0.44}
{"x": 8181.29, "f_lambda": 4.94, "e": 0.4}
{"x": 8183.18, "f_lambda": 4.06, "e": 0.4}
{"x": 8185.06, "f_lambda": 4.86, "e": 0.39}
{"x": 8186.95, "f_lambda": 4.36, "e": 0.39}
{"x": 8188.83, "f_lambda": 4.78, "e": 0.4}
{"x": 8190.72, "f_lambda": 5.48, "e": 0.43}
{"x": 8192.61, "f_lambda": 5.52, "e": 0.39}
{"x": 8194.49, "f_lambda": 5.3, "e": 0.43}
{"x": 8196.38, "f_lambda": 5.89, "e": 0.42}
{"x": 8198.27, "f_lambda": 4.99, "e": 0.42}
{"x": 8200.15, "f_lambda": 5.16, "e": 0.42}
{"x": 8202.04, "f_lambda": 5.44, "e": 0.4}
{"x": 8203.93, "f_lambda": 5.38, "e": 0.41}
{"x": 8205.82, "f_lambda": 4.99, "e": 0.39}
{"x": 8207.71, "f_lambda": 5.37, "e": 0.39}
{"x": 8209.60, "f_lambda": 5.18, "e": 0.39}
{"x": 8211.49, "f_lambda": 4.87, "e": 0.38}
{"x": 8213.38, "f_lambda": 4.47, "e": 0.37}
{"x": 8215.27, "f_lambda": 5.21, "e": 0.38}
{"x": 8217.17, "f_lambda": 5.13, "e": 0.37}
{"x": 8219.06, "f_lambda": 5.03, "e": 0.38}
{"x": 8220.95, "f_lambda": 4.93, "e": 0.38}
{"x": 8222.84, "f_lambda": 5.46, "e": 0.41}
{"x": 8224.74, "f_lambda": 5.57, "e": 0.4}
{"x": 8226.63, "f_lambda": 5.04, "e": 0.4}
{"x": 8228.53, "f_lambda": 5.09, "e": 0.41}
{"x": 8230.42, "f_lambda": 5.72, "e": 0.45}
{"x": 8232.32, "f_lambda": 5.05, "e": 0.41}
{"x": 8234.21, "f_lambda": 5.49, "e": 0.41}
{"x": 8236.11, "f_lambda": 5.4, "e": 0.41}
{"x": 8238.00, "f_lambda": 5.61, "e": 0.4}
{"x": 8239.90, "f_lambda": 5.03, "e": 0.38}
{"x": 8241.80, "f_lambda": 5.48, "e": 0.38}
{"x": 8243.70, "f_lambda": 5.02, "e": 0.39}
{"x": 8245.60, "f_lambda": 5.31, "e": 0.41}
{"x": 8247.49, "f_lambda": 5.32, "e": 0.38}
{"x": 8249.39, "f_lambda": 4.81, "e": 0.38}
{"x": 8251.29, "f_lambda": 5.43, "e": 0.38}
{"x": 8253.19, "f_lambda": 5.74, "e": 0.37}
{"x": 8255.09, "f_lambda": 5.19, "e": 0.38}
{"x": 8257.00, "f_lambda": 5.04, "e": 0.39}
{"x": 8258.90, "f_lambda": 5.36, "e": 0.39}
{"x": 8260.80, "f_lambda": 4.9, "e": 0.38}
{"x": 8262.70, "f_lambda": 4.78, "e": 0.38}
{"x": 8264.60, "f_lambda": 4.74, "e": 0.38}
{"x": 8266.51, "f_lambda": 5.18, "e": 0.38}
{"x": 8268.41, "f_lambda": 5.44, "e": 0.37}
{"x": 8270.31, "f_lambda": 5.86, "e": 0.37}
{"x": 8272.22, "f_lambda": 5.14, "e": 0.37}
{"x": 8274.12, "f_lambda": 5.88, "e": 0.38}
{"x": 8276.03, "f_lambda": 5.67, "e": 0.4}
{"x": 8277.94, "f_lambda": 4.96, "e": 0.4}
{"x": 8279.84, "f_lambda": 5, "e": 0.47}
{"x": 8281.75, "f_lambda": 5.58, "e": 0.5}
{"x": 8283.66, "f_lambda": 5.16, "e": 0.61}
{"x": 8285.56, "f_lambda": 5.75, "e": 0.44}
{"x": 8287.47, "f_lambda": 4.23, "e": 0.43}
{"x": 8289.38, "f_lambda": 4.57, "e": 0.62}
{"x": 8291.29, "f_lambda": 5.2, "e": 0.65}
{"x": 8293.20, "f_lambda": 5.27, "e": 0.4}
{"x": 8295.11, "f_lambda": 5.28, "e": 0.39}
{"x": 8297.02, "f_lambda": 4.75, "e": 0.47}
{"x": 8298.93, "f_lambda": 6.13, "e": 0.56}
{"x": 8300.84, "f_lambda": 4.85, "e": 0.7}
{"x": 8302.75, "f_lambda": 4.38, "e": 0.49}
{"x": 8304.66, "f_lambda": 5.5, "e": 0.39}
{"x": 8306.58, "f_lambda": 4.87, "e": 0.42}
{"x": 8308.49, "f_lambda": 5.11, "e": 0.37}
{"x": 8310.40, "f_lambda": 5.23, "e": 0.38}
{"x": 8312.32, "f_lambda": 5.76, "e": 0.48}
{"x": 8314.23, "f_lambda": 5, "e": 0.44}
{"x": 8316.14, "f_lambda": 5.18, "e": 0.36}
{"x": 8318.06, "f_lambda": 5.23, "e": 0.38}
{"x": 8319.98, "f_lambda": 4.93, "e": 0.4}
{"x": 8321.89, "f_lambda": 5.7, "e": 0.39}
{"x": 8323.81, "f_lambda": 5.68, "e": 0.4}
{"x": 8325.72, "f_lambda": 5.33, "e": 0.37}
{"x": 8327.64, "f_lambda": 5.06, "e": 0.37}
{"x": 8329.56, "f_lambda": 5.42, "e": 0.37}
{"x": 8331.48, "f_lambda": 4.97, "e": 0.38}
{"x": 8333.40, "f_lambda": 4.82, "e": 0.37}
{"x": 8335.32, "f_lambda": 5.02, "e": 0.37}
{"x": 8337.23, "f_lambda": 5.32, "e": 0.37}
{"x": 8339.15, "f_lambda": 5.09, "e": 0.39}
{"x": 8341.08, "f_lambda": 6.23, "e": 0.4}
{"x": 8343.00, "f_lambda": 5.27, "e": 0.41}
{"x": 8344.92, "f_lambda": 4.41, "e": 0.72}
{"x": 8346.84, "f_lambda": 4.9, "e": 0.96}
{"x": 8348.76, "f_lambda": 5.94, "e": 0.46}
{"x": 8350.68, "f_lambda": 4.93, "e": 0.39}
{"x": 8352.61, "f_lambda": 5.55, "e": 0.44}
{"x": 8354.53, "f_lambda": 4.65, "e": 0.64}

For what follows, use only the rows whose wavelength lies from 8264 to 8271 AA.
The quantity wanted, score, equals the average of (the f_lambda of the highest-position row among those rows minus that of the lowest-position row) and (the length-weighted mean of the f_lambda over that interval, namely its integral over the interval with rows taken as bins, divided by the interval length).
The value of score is 3.2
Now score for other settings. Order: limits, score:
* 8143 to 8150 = 2.8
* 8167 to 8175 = 3.0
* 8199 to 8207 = 2.5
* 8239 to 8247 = 2.7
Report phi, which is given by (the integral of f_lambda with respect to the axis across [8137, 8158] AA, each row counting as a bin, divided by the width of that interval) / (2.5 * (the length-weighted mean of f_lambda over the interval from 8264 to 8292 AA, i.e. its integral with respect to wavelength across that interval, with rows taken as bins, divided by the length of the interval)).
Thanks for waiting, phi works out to 0.403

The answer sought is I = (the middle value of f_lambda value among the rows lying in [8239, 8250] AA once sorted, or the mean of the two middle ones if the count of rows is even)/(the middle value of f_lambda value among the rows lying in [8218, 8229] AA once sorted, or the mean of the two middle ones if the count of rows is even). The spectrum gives 1.02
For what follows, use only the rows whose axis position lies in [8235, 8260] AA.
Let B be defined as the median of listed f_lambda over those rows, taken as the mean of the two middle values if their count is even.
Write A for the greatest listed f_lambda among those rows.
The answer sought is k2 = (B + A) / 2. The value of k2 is 5.53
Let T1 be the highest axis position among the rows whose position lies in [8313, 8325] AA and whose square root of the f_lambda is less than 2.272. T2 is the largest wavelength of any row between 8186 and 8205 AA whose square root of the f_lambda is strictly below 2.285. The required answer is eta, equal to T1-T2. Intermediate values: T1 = 8319.98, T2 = 8200.15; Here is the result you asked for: 119.8 AA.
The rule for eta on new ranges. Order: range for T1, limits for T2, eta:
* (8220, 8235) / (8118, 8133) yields 99.9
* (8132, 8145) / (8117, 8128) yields 13.1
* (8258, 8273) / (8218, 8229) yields 43.7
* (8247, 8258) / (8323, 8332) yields -74.5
